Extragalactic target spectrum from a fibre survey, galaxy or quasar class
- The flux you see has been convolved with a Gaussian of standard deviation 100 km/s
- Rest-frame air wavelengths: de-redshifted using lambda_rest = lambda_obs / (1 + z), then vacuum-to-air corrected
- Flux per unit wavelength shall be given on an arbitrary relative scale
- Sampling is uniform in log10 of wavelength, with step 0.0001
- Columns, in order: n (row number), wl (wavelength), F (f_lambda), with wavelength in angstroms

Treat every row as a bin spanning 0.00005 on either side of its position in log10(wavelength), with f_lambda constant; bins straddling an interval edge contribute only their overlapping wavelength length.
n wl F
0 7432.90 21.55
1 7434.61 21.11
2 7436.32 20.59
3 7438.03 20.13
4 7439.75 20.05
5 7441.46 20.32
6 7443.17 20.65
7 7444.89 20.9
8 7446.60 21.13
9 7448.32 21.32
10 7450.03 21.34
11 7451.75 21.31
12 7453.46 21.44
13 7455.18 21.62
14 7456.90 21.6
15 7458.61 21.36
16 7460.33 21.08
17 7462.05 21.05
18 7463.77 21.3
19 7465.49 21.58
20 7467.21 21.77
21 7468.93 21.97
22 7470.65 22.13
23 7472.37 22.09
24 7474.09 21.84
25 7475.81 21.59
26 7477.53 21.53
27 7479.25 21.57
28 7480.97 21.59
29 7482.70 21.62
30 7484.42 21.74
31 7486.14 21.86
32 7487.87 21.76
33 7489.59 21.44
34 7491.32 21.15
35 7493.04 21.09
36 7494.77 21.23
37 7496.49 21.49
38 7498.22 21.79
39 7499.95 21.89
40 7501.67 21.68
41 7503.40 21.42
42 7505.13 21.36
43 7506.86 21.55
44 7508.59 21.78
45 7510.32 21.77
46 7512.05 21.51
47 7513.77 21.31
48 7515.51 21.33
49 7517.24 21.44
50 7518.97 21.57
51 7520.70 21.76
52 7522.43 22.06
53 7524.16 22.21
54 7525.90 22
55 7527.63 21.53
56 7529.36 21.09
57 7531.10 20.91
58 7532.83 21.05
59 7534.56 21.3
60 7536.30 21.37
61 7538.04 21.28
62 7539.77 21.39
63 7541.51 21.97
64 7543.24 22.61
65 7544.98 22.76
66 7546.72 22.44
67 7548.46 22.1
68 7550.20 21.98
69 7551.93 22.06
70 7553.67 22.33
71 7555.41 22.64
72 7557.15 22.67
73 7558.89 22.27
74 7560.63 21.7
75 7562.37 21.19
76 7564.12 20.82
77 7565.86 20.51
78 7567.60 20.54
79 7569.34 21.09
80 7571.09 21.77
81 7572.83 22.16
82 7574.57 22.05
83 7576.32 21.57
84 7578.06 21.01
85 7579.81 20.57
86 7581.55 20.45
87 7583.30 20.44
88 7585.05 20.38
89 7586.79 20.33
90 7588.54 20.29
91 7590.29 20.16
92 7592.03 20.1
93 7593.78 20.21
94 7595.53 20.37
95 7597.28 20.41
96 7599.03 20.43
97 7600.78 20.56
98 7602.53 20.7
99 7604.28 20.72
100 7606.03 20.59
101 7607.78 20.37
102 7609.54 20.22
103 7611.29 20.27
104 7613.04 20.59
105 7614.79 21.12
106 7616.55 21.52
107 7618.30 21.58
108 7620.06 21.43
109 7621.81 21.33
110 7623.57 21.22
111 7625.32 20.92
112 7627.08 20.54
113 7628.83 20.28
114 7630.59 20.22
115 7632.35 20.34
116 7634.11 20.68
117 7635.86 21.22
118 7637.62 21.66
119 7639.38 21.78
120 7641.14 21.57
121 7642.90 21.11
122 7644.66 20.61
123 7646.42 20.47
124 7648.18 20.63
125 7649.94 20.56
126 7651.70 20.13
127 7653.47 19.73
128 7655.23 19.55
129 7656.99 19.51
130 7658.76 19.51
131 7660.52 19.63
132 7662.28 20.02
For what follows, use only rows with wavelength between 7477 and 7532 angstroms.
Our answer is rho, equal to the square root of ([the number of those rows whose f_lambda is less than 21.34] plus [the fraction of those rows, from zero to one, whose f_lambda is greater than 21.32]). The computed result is 2.8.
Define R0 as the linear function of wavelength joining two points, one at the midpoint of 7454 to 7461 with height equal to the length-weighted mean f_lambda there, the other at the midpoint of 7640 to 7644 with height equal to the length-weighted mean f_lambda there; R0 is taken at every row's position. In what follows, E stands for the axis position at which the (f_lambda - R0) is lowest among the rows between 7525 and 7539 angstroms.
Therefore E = 7531.10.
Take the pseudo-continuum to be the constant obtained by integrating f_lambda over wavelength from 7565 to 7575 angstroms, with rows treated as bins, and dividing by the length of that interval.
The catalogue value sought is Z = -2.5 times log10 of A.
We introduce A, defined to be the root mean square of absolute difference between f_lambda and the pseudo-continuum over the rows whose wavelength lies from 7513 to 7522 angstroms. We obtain 1.6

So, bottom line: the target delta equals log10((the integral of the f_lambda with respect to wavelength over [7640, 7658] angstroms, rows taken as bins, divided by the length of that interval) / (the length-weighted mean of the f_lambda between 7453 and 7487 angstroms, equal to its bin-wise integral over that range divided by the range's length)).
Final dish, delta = -0.025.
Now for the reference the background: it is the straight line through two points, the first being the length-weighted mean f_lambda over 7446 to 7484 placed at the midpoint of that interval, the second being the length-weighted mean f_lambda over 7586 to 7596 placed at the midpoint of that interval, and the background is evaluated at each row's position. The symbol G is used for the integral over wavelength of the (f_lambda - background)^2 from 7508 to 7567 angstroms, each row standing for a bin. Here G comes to 74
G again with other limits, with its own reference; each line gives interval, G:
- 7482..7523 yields 10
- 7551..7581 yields 49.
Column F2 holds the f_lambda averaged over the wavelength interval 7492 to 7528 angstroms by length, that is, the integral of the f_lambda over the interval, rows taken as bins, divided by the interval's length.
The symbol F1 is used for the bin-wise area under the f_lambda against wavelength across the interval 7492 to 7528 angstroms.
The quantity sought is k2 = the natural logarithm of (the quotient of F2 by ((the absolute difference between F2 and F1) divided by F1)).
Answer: 3.10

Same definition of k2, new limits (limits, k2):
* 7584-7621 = 3.05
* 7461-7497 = 3.10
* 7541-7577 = 3.11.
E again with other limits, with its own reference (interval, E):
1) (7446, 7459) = 7446.60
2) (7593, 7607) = 7593.78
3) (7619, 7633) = 7630.59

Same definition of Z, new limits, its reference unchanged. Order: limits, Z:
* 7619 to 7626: 1.6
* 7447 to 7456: 2.2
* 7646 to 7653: 0.1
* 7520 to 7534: 0.7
